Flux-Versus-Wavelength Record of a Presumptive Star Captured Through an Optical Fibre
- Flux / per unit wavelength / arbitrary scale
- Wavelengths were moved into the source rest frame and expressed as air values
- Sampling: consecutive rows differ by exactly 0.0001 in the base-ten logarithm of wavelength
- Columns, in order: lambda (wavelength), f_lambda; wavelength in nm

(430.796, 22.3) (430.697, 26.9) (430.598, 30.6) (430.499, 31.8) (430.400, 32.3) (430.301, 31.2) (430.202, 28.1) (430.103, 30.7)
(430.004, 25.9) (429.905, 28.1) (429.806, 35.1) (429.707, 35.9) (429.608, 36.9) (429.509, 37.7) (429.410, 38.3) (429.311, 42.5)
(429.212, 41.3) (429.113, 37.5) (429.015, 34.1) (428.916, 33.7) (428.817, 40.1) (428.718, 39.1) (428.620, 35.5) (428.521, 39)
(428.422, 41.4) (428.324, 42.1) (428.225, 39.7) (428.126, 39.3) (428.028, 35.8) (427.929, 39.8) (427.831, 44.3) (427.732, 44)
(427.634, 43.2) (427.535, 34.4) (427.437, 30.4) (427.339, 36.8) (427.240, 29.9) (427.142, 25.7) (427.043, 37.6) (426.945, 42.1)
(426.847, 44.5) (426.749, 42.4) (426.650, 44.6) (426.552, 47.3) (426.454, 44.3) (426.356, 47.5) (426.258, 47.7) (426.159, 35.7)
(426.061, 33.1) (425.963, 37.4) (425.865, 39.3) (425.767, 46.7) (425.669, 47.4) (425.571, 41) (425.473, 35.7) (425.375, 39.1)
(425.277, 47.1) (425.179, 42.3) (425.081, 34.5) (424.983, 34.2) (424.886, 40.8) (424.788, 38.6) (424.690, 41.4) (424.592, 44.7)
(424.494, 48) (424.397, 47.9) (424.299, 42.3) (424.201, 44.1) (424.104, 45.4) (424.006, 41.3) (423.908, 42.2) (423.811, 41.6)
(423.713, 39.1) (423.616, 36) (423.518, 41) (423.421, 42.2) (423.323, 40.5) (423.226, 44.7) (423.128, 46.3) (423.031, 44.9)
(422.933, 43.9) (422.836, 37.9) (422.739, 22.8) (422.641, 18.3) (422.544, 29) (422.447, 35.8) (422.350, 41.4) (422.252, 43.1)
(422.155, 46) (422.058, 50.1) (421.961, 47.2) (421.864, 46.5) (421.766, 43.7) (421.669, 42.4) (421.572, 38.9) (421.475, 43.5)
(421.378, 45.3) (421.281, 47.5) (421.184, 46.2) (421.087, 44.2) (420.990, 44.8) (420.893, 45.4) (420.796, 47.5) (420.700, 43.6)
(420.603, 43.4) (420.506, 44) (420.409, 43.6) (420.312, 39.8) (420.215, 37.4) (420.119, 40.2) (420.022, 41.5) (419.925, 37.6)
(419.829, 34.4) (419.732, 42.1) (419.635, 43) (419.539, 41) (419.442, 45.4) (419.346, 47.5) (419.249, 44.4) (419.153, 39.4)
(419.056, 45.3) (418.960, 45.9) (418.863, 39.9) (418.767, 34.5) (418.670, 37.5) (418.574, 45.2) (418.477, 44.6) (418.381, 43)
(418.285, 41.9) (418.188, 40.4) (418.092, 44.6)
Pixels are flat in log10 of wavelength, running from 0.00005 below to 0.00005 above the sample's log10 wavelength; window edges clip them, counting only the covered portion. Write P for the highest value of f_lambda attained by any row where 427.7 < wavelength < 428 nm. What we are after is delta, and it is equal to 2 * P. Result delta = 89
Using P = 44.3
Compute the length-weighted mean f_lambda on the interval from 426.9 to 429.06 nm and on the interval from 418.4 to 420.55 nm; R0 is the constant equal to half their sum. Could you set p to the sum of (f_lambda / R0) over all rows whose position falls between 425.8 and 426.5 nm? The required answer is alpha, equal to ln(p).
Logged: 1.974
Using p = 7.20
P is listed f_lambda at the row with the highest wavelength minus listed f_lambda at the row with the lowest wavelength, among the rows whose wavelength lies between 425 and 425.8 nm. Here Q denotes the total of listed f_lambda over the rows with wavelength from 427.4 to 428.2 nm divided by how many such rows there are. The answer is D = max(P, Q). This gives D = 39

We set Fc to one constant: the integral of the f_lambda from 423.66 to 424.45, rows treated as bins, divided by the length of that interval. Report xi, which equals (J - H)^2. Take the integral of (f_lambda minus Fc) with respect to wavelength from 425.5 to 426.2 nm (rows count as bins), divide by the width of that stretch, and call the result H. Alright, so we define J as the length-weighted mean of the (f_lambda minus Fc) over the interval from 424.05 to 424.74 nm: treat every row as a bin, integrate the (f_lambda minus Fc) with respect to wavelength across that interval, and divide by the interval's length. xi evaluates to 23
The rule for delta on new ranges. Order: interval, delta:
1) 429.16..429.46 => 85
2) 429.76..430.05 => 70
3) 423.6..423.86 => 83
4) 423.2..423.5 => 89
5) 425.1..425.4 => 94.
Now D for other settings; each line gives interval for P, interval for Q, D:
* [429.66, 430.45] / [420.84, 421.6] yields 44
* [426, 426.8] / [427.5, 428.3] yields 40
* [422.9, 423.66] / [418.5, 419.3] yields 42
